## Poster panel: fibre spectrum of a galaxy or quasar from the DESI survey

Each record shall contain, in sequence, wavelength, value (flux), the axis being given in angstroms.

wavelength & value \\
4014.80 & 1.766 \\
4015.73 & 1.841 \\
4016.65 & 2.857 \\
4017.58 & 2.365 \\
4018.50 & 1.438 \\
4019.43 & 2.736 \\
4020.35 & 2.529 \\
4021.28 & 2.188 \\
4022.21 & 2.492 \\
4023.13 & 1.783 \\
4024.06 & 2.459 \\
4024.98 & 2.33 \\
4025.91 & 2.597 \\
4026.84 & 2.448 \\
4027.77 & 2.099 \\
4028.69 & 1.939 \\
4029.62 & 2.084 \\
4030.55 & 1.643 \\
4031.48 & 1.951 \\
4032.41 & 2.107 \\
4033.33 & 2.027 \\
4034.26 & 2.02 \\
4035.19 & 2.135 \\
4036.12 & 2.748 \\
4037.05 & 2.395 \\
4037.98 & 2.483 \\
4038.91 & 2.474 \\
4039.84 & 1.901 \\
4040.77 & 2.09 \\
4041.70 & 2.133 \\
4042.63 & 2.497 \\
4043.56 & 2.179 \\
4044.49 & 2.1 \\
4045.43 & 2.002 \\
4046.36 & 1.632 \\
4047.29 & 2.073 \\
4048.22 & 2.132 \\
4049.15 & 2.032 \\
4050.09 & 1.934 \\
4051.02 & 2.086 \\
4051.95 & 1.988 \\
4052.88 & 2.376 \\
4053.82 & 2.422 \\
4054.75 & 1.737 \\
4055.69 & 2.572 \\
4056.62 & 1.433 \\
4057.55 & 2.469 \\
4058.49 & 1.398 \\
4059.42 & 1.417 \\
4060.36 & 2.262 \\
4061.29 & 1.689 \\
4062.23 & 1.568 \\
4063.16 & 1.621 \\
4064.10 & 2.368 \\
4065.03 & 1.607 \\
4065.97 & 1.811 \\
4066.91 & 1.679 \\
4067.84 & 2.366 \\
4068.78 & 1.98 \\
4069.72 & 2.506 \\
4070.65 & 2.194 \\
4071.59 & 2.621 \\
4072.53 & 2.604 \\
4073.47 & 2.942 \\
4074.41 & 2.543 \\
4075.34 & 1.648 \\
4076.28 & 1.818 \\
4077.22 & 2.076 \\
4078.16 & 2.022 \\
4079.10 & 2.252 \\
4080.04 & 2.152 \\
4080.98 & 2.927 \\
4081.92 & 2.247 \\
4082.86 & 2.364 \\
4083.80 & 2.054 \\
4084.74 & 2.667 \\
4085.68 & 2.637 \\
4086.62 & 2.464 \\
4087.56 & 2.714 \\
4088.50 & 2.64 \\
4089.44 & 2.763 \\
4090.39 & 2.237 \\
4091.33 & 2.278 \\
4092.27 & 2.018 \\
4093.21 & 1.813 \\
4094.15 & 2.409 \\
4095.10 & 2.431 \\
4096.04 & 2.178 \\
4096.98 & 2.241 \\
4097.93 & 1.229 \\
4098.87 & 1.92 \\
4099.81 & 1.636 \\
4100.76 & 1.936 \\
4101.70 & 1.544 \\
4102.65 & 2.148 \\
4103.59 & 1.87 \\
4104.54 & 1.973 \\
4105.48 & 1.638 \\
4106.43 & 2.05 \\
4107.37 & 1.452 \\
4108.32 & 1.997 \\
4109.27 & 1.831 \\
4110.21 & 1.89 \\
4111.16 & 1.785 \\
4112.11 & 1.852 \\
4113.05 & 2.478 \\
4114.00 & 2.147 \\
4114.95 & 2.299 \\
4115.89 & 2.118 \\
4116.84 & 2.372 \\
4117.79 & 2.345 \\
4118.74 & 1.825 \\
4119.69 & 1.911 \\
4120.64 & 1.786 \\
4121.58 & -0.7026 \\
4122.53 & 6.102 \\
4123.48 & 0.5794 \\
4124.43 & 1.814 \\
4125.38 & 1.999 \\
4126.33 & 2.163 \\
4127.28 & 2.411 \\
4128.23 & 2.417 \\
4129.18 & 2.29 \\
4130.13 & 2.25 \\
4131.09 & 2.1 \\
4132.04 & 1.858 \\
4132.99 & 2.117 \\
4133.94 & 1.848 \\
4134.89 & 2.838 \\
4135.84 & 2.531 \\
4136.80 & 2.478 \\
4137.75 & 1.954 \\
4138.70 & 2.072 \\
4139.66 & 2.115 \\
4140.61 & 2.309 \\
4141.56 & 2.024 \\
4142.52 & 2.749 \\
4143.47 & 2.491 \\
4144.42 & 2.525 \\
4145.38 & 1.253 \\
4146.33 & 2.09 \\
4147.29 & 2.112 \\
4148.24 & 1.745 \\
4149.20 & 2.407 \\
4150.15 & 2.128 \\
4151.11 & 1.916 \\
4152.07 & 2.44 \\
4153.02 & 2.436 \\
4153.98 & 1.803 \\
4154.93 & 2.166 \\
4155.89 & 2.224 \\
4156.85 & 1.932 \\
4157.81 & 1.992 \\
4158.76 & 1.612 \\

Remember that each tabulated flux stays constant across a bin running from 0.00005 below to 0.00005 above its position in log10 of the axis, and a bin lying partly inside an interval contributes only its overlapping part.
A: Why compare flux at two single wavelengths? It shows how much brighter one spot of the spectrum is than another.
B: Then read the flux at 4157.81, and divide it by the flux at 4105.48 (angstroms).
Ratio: 1.2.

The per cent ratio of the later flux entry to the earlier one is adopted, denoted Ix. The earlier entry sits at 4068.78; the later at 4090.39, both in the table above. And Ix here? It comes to 113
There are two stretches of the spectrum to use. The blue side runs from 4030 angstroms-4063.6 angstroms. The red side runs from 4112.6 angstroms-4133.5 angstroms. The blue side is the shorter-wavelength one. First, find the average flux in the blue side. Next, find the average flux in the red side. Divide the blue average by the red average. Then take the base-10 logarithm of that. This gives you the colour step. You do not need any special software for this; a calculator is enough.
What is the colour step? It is -0.02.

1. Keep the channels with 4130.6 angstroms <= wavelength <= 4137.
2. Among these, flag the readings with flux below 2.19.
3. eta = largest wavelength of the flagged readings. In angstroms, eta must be 4133.94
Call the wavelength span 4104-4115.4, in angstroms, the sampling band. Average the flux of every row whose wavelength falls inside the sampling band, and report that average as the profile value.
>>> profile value 1.95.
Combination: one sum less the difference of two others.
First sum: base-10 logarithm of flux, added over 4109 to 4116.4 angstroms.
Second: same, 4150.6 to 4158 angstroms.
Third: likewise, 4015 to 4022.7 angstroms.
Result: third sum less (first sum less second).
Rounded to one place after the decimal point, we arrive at 2.9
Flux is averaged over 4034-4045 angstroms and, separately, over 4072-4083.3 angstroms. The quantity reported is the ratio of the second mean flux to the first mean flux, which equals 1.02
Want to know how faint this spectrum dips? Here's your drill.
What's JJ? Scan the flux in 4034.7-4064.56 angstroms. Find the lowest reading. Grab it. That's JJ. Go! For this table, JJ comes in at 1.398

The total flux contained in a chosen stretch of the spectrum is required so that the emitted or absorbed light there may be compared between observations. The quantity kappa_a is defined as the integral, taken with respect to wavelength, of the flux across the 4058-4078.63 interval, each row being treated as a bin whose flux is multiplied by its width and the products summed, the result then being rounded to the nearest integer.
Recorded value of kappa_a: 42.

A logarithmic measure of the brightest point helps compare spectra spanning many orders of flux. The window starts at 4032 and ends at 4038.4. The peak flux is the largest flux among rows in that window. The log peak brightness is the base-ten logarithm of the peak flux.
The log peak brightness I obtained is 0.44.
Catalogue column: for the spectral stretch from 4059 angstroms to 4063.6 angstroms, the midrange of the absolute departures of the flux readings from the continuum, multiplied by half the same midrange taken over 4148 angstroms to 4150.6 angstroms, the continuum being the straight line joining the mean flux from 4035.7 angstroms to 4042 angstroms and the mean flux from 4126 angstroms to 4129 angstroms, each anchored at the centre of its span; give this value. 0.08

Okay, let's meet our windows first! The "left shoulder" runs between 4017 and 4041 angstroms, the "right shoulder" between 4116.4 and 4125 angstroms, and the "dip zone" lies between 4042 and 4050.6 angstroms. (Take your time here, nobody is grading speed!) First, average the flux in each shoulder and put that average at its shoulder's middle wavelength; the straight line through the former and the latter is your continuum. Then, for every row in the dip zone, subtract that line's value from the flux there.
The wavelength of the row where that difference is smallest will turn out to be 4046.36 angstroms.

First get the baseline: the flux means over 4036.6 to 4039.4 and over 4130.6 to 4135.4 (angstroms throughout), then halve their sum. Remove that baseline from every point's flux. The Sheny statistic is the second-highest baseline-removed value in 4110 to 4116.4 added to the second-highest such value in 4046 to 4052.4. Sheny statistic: -0.22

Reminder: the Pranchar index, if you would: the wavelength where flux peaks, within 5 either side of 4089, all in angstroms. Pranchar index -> 4089.44 angstroms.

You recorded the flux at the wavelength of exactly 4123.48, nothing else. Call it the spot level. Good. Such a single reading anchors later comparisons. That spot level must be 0.5794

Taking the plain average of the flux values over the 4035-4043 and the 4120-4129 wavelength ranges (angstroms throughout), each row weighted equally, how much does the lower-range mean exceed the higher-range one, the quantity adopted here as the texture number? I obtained 0.25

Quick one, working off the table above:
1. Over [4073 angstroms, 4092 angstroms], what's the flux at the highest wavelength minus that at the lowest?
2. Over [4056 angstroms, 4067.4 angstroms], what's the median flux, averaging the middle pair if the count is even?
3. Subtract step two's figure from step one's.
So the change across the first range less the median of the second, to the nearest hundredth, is -2.31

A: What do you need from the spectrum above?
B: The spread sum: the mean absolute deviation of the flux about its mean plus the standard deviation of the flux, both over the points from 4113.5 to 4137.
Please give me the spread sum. 1.6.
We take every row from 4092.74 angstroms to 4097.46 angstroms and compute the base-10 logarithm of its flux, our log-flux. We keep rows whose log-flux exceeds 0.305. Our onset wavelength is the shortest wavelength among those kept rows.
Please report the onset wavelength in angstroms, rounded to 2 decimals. 4094.15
